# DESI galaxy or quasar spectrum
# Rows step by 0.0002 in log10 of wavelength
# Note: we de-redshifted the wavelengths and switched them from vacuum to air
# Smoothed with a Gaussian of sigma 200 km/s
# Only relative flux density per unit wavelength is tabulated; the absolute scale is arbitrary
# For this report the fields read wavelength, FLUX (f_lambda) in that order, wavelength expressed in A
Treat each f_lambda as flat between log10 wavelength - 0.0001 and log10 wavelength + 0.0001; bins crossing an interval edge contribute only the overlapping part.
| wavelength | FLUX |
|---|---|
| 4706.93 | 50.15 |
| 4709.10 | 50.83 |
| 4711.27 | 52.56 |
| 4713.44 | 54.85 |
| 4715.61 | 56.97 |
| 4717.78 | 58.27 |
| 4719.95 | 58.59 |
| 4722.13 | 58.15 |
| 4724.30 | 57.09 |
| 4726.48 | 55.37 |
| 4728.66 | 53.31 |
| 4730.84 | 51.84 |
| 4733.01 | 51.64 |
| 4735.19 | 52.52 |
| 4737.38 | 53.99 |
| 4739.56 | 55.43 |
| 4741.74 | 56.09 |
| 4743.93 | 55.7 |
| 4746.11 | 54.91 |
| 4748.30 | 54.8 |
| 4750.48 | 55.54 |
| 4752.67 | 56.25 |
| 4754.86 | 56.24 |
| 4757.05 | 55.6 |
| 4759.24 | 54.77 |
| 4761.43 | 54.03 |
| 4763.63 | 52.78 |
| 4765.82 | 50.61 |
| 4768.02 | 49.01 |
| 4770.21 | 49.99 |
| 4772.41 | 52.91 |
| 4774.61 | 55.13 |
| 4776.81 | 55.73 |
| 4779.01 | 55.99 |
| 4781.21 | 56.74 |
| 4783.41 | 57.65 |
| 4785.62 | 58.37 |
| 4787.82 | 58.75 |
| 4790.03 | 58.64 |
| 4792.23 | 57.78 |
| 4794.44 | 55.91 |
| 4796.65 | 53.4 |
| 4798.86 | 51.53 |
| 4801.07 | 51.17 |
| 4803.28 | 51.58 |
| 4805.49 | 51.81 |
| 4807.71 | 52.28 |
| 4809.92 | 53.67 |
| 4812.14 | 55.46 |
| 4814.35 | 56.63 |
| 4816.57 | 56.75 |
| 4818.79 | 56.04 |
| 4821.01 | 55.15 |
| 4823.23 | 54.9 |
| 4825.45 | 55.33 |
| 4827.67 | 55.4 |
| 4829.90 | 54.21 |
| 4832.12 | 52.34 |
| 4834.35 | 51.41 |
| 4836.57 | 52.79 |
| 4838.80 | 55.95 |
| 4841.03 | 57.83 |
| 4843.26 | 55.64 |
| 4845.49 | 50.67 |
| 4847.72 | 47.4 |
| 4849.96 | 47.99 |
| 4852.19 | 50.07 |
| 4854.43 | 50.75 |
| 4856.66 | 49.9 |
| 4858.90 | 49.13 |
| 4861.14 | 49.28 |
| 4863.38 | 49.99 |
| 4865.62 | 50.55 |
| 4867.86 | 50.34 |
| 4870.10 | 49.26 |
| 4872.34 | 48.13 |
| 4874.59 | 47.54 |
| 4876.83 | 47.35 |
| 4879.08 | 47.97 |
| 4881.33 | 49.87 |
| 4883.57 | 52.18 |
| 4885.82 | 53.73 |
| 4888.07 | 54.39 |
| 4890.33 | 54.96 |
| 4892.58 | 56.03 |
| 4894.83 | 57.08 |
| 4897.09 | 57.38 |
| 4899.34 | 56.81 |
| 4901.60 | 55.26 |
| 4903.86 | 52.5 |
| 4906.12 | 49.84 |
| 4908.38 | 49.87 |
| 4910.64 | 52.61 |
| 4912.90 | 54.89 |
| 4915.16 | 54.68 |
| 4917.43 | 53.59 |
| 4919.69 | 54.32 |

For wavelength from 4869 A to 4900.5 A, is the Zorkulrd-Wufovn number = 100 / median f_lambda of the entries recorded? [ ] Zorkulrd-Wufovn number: 1.89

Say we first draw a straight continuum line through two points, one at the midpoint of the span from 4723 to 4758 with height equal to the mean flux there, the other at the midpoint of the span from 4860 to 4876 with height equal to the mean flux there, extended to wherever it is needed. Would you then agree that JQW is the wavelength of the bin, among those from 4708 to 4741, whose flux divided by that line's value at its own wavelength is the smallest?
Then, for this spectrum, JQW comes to 4709.10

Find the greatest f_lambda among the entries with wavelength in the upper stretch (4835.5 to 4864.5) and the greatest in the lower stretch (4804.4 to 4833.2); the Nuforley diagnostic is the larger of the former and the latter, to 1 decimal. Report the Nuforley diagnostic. 57.8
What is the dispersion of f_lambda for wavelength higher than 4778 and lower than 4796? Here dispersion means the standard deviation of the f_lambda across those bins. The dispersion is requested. 1.1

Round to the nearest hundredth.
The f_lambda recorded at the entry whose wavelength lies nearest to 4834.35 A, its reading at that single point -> 51.41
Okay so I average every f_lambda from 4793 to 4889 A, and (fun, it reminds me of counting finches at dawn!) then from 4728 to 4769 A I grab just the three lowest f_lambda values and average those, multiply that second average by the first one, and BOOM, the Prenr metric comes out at 2631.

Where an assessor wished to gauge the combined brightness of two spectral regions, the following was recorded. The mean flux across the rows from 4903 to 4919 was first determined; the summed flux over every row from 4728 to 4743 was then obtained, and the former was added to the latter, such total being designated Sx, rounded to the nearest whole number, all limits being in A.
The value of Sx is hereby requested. 427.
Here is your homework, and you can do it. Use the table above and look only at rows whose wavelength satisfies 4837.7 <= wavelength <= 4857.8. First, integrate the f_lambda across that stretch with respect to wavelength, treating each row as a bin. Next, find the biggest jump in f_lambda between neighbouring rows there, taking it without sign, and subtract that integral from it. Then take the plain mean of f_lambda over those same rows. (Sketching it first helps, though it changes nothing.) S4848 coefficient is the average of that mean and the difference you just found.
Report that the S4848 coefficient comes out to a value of -492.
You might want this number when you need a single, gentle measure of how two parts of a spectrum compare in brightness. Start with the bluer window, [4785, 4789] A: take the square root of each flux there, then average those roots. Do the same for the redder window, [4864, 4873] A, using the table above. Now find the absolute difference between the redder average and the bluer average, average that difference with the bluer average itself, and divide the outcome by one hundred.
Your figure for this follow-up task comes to 0.0413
